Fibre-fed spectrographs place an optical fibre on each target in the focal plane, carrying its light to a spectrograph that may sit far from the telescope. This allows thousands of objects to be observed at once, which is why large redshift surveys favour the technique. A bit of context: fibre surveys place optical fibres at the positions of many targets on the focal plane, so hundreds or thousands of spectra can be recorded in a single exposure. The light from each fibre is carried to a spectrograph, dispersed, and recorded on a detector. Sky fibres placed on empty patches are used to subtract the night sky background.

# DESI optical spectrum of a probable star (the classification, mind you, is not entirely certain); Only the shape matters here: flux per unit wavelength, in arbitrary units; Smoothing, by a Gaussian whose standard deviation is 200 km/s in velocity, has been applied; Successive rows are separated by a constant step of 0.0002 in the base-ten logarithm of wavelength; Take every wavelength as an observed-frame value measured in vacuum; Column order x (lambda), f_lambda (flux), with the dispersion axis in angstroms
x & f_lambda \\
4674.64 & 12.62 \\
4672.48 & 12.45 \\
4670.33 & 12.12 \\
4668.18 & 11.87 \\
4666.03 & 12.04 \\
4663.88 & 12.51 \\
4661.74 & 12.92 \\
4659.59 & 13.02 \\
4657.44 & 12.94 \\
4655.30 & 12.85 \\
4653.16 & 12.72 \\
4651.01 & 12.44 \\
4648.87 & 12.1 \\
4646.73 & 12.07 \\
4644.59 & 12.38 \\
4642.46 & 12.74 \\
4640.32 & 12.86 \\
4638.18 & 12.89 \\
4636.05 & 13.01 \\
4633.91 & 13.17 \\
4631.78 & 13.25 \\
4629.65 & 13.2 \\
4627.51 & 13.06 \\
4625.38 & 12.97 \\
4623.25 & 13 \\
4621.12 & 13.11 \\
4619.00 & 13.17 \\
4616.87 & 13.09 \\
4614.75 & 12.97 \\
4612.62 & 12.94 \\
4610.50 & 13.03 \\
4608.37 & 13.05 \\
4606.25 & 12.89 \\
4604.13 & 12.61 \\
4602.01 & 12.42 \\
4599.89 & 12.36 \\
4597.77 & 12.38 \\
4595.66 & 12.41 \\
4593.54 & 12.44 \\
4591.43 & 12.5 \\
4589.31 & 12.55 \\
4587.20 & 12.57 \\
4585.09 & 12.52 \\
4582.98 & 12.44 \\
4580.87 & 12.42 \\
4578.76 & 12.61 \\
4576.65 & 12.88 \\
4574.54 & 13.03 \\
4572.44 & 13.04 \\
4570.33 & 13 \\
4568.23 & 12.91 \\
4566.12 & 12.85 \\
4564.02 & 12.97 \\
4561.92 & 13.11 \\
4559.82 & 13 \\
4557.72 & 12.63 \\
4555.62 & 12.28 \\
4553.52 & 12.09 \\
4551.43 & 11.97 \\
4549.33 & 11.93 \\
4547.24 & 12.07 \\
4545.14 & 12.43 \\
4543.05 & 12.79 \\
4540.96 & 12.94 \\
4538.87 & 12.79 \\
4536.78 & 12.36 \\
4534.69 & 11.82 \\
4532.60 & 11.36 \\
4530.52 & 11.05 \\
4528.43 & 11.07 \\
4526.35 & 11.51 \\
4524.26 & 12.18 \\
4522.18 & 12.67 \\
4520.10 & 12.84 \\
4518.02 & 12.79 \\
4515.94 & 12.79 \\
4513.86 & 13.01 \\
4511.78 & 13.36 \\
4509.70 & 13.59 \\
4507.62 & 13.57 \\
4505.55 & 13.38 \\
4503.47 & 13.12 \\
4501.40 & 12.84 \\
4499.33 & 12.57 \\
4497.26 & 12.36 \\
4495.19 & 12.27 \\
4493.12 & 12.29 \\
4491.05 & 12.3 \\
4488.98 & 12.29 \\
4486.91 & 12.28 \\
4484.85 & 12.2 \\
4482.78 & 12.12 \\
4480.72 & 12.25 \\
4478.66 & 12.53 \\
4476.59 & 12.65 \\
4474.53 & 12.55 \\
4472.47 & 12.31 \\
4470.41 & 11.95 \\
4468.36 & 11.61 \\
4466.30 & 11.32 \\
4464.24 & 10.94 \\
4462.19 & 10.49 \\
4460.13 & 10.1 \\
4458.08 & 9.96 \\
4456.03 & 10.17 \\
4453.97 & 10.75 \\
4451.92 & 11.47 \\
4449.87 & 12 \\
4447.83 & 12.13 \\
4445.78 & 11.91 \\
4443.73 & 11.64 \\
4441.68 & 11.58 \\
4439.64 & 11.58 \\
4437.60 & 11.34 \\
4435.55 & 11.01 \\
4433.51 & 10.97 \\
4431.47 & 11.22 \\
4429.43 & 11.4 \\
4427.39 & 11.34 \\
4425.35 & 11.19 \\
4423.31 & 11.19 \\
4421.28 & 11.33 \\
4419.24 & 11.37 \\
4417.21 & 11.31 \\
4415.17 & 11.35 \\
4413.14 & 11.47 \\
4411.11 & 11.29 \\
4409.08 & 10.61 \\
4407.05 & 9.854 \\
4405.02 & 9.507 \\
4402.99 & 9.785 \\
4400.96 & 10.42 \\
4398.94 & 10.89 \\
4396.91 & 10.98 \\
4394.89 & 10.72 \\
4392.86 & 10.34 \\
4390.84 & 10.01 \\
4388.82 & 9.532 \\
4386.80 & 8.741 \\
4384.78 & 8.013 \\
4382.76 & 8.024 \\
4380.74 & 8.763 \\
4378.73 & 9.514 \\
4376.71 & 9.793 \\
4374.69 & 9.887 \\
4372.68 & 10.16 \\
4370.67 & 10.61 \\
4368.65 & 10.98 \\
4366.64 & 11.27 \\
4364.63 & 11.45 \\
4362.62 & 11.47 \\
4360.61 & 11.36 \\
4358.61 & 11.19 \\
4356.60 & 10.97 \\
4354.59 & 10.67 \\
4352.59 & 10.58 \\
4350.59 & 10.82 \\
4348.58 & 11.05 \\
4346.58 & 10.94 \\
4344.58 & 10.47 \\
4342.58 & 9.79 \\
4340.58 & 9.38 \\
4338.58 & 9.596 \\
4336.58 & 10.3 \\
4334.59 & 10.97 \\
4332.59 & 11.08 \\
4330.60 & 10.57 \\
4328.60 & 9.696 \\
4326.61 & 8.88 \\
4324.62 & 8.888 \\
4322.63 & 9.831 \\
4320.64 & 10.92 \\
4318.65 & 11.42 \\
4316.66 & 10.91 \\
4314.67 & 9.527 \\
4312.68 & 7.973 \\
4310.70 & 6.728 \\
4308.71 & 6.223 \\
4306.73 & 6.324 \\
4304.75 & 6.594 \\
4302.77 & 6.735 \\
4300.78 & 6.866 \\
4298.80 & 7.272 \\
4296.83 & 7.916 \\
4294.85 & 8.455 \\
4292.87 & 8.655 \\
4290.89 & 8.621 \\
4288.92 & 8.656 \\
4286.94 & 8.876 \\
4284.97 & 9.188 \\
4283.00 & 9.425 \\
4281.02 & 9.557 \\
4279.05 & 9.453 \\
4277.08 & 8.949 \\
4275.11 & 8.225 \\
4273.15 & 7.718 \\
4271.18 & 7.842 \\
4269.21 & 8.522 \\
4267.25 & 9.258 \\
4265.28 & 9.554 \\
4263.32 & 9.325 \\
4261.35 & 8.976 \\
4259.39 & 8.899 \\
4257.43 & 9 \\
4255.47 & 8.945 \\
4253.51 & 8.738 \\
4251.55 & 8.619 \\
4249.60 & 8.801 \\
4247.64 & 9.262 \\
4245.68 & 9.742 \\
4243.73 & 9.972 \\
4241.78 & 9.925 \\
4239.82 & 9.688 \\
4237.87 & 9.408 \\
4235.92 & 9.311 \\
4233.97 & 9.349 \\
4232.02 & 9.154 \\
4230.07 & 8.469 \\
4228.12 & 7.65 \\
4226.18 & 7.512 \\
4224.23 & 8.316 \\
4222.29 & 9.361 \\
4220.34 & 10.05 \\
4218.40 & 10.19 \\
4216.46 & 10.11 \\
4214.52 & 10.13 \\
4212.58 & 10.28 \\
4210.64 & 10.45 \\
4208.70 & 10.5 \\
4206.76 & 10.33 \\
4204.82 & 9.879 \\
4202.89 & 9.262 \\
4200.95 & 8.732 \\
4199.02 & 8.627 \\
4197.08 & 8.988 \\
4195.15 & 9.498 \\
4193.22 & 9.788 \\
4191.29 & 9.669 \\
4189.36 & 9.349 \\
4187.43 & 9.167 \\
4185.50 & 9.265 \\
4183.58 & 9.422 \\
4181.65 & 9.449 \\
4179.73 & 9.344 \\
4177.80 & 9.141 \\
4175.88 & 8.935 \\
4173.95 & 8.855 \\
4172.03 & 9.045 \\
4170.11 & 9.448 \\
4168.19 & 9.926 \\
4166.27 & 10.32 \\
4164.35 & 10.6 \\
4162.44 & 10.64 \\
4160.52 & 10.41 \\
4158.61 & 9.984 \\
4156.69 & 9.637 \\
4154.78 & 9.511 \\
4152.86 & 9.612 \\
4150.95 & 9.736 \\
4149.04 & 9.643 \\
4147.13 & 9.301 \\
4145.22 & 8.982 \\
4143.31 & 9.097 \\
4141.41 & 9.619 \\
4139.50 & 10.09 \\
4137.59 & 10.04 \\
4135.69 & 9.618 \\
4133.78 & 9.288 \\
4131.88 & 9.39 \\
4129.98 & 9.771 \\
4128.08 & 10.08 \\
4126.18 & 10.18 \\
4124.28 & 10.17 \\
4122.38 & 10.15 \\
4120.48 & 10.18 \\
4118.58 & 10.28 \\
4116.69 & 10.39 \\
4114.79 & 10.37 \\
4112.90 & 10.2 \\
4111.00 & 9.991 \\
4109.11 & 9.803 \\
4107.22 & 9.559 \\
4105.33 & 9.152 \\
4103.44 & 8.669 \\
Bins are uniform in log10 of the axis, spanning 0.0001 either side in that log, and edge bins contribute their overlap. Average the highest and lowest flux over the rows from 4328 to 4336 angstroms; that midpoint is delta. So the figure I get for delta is 10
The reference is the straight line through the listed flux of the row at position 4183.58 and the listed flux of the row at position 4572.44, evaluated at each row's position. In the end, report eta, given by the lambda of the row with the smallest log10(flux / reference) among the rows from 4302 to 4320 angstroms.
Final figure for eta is 4308.71 angstroms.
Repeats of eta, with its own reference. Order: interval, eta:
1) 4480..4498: 4482.78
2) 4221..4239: 4226.18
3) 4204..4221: 4204.82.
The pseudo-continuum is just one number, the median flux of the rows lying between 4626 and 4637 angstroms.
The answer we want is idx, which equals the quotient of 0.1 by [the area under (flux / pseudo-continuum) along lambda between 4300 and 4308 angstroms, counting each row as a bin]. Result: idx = 0.0249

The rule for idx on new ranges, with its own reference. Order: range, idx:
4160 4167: 0.0179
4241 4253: 0.0117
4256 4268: 0.0120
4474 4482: 0.0132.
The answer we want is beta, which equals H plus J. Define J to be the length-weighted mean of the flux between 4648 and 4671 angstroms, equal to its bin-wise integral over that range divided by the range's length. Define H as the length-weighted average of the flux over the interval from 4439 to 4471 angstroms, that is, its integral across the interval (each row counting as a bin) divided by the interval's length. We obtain 23.7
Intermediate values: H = 11.2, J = 12.5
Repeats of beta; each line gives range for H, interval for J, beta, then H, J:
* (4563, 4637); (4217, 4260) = 21.9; 12.8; 9.1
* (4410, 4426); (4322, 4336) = 21.3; 11.3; 10.0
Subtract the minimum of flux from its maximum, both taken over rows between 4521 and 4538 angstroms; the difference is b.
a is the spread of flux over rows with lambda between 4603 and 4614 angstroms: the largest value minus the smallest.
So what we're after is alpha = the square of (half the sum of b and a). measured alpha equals 1.06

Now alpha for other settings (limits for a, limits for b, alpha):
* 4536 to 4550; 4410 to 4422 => 0.35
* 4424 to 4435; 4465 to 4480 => 0.77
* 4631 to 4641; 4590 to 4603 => 0.07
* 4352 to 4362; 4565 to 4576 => 0.24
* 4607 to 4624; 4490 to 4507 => 0.45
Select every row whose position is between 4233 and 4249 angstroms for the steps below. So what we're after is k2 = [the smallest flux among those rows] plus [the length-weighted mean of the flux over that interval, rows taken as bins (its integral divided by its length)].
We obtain 19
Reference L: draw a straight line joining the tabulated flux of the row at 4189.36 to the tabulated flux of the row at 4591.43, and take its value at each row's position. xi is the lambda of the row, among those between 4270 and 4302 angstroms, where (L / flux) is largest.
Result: 4300.78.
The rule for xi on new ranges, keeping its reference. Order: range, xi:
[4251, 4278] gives 4273.15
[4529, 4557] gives 4530.52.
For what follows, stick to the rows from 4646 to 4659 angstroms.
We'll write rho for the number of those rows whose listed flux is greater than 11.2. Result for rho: 6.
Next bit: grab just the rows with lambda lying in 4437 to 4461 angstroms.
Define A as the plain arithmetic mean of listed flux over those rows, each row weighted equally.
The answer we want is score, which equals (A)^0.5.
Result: 3.35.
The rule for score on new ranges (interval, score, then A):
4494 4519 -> 3.60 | 13.0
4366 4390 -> 3.10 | 9.6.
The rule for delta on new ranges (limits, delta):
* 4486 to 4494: 12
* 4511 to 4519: 13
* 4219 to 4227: 9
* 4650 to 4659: 13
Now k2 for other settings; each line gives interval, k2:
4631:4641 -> 26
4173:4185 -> 18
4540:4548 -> 25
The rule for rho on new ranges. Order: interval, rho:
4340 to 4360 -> 0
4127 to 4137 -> 0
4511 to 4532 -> 8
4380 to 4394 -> 0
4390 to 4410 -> 0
